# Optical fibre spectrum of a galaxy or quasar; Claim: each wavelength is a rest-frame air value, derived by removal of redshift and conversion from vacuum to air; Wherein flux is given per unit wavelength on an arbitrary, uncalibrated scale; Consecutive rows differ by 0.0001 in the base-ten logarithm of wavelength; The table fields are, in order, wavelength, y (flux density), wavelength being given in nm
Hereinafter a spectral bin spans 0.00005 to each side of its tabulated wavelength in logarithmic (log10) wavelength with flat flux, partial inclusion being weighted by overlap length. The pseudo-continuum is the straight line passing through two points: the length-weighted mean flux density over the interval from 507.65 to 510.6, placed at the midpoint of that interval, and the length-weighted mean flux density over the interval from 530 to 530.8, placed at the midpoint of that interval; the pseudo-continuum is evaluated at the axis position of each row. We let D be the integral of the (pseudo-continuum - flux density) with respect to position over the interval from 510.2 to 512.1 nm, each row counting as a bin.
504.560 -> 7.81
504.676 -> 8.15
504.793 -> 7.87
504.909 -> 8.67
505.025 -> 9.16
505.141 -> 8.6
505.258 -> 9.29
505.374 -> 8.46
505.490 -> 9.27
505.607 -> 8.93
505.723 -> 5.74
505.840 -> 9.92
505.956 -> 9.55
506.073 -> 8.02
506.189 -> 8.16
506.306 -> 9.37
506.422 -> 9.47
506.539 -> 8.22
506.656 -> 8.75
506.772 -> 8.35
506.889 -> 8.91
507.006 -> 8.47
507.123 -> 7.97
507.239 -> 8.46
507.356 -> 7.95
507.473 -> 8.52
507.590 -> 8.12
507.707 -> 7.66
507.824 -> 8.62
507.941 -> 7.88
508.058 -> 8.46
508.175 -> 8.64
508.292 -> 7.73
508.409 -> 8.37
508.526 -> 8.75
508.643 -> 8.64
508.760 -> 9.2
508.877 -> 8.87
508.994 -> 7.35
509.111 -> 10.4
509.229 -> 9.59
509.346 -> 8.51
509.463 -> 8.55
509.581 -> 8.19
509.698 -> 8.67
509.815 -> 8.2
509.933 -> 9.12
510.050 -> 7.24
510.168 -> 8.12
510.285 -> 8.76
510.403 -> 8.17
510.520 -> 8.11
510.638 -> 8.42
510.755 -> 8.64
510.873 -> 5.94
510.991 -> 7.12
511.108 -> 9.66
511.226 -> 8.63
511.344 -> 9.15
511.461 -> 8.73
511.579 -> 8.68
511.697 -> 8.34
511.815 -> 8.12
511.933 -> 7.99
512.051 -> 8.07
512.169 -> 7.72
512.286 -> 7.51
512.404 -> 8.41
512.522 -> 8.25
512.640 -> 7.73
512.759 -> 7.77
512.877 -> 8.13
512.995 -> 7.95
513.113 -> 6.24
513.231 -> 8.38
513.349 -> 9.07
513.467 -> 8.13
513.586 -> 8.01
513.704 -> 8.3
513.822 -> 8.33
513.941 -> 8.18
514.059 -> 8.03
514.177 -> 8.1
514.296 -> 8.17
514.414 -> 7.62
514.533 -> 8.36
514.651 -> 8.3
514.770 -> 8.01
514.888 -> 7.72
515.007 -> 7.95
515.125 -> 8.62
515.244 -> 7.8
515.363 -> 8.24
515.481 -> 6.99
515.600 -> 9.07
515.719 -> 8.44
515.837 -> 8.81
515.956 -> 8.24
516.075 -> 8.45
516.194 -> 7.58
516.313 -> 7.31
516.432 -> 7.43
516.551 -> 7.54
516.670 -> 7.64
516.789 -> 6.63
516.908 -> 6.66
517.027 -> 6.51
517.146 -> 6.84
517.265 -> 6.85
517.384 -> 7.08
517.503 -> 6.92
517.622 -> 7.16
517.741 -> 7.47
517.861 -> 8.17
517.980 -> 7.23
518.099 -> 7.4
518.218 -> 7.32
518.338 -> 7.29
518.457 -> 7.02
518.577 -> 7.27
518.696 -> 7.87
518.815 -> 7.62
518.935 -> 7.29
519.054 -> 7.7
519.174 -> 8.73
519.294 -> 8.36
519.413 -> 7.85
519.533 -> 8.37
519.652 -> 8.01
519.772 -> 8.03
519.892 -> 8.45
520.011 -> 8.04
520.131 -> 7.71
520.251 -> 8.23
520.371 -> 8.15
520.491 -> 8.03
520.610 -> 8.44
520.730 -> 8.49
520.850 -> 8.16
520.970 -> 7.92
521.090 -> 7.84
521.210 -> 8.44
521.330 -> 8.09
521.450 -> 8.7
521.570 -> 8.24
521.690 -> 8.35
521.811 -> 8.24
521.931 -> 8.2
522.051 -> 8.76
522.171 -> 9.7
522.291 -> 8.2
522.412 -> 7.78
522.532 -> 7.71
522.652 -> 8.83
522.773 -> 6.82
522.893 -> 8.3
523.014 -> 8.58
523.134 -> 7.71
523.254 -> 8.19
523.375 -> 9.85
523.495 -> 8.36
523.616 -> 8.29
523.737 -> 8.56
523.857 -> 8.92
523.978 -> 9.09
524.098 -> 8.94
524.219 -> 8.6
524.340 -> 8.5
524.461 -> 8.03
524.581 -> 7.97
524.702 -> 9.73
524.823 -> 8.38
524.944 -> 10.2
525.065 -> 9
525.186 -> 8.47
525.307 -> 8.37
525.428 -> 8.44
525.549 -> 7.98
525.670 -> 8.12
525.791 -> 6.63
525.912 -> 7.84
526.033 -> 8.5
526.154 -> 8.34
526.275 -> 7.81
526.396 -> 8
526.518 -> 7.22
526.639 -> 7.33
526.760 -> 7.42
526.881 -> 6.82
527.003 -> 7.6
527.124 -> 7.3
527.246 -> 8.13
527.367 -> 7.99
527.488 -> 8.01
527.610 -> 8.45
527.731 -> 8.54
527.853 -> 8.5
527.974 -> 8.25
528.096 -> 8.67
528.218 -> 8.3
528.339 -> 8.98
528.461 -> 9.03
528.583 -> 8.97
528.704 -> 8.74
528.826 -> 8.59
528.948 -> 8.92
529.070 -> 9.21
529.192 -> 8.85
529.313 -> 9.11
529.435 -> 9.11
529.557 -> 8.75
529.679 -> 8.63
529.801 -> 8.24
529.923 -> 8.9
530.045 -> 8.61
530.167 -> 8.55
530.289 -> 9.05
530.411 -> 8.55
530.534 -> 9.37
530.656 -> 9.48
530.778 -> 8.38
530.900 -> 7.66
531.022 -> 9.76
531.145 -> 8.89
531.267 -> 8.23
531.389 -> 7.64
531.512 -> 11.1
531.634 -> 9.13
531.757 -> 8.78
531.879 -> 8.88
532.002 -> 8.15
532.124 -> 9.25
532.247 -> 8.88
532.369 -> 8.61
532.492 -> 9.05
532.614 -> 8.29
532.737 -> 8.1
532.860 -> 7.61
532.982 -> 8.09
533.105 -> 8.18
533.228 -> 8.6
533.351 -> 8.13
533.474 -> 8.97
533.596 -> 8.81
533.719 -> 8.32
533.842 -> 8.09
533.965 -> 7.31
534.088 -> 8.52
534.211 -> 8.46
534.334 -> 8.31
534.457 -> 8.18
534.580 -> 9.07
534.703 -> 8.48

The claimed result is 0.4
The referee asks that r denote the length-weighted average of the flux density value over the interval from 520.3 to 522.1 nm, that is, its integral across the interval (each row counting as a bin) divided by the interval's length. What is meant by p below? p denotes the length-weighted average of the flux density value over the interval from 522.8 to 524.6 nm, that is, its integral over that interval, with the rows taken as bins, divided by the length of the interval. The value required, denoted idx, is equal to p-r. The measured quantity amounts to 0.2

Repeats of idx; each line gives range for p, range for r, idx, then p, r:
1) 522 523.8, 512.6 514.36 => 0.3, 8.4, 8.04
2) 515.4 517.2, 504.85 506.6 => -1.1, 7.6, 8.72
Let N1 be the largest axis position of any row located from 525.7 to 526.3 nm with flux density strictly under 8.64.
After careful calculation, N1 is 526.275 nm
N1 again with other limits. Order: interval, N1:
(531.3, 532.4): 532.369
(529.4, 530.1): 530.045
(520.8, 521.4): 521.330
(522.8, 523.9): 523.737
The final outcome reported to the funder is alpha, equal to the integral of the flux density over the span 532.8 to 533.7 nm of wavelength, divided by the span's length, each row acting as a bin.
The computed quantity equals 8.3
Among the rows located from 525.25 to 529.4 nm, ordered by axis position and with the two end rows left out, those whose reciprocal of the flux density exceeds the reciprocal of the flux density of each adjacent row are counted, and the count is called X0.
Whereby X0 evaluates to 11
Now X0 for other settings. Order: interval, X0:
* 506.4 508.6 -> 7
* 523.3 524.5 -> 1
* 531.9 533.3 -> 2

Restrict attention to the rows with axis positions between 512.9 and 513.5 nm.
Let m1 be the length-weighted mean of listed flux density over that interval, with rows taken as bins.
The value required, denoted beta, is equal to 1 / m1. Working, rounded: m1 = 7.97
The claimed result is 0.1255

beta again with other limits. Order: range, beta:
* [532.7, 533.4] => 0.1232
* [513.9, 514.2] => 0.1232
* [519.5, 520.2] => 0.1235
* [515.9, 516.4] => 0.1273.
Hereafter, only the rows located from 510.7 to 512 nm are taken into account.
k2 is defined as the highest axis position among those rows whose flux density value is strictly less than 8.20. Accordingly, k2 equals 511.933 nm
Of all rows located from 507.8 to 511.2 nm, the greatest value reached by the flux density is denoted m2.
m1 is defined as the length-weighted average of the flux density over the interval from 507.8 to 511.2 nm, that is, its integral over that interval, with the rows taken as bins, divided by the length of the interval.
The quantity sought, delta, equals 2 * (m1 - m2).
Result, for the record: -4.0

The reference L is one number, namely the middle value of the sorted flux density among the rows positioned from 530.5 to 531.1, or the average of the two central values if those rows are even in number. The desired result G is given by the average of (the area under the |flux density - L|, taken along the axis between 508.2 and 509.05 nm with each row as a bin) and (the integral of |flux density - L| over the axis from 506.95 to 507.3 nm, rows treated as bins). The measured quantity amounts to 0.59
